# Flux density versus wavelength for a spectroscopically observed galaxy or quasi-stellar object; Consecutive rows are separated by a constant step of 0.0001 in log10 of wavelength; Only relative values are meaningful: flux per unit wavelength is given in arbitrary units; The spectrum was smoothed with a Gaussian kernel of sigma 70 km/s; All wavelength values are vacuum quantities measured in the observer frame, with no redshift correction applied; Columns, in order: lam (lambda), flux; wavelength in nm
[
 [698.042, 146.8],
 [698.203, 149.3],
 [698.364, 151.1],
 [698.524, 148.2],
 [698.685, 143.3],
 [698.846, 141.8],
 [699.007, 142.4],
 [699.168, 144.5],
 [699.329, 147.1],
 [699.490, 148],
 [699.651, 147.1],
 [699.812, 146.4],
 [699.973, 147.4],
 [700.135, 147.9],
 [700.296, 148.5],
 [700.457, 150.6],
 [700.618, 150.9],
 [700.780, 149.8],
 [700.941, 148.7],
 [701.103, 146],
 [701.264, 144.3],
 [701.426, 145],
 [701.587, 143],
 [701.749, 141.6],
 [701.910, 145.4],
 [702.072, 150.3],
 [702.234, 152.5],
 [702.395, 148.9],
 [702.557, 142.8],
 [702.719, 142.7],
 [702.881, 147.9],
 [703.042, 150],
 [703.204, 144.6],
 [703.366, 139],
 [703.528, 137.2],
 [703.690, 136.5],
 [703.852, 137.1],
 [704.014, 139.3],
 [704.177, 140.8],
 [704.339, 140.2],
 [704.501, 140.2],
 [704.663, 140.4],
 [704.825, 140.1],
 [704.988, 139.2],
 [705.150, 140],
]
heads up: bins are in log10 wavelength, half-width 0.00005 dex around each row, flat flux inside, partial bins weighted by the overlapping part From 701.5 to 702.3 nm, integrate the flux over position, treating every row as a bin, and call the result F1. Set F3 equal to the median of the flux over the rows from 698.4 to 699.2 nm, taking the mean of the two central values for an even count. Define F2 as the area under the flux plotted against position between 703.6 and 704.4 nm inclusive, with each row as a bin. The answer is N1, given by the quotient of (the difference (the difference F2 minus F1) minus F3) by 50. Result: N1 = -2.99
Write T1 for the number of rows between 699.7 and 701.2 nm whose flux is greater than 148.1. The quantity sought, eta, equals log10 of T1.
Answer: 0.70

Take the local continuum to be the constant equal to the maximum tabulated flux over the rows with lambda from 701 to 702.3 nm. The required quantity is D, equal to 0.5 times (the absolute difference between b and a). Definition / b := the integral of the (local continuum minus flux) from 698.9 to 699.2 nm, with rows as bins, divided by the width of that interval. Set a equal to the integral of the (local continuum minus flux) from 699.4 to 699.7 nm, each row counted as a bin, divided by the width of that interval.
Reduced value 2.2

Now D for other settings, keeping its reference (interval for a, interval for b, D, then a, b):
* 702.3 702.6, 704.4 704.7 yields 3.1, 6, 12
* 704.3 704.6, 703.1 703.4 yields 1.3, 12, 10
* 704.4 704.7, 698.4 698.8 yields 2.9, 12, 7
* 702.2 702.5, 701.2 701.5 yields 2.6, 3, 8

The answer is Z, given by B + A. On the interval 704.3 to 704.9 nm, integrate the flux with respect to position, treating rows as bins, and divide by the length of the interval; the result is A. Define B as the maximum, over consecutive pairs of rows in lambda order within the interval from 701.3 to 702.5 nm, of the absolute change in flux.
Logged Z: 145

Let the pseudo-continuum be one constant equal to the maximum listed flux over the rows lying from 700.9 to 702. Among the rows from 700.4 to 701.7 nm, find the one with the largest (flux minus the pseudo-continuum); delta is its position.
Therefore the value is 700.618 nm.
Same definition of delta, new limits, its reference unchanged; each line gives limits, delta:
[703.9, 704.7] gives 704.177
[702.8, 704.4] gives 703.042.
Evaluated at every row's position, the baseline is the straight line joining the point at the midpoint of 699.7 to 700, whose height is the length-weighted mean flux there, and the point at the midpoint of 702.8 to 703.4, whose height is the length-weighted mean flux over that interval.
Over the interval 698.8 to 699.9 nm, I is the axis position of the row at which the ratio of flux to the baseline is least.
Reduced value 698.846 nm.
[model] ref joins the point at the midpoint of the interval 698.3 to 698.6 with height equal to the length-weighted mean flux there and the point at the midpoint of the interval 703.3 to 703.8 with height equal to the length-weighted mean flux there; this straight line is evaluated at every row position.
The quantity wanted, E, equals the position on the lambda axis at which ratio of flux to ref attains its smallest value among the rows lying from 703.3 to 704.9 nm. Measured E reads 703.690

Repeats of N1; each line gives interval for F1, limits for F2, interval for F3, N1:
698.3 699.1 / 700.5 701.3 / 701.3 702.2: -2.85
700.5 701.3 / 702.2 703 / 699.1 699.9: -2.96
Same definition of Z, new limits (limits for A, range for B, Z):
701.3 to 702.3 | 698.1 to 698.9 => 151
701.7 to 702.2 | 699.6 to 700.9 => 149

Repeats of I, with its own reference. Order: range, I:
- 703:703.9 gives 703.690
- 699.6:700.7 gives 699.812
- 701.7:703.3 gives 701.749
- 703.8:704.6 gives 703.852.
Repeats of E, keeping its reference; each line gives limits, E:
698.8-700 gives 698.846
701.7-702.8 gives 701.749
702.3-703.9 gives 703.690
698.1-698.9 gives 698.846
